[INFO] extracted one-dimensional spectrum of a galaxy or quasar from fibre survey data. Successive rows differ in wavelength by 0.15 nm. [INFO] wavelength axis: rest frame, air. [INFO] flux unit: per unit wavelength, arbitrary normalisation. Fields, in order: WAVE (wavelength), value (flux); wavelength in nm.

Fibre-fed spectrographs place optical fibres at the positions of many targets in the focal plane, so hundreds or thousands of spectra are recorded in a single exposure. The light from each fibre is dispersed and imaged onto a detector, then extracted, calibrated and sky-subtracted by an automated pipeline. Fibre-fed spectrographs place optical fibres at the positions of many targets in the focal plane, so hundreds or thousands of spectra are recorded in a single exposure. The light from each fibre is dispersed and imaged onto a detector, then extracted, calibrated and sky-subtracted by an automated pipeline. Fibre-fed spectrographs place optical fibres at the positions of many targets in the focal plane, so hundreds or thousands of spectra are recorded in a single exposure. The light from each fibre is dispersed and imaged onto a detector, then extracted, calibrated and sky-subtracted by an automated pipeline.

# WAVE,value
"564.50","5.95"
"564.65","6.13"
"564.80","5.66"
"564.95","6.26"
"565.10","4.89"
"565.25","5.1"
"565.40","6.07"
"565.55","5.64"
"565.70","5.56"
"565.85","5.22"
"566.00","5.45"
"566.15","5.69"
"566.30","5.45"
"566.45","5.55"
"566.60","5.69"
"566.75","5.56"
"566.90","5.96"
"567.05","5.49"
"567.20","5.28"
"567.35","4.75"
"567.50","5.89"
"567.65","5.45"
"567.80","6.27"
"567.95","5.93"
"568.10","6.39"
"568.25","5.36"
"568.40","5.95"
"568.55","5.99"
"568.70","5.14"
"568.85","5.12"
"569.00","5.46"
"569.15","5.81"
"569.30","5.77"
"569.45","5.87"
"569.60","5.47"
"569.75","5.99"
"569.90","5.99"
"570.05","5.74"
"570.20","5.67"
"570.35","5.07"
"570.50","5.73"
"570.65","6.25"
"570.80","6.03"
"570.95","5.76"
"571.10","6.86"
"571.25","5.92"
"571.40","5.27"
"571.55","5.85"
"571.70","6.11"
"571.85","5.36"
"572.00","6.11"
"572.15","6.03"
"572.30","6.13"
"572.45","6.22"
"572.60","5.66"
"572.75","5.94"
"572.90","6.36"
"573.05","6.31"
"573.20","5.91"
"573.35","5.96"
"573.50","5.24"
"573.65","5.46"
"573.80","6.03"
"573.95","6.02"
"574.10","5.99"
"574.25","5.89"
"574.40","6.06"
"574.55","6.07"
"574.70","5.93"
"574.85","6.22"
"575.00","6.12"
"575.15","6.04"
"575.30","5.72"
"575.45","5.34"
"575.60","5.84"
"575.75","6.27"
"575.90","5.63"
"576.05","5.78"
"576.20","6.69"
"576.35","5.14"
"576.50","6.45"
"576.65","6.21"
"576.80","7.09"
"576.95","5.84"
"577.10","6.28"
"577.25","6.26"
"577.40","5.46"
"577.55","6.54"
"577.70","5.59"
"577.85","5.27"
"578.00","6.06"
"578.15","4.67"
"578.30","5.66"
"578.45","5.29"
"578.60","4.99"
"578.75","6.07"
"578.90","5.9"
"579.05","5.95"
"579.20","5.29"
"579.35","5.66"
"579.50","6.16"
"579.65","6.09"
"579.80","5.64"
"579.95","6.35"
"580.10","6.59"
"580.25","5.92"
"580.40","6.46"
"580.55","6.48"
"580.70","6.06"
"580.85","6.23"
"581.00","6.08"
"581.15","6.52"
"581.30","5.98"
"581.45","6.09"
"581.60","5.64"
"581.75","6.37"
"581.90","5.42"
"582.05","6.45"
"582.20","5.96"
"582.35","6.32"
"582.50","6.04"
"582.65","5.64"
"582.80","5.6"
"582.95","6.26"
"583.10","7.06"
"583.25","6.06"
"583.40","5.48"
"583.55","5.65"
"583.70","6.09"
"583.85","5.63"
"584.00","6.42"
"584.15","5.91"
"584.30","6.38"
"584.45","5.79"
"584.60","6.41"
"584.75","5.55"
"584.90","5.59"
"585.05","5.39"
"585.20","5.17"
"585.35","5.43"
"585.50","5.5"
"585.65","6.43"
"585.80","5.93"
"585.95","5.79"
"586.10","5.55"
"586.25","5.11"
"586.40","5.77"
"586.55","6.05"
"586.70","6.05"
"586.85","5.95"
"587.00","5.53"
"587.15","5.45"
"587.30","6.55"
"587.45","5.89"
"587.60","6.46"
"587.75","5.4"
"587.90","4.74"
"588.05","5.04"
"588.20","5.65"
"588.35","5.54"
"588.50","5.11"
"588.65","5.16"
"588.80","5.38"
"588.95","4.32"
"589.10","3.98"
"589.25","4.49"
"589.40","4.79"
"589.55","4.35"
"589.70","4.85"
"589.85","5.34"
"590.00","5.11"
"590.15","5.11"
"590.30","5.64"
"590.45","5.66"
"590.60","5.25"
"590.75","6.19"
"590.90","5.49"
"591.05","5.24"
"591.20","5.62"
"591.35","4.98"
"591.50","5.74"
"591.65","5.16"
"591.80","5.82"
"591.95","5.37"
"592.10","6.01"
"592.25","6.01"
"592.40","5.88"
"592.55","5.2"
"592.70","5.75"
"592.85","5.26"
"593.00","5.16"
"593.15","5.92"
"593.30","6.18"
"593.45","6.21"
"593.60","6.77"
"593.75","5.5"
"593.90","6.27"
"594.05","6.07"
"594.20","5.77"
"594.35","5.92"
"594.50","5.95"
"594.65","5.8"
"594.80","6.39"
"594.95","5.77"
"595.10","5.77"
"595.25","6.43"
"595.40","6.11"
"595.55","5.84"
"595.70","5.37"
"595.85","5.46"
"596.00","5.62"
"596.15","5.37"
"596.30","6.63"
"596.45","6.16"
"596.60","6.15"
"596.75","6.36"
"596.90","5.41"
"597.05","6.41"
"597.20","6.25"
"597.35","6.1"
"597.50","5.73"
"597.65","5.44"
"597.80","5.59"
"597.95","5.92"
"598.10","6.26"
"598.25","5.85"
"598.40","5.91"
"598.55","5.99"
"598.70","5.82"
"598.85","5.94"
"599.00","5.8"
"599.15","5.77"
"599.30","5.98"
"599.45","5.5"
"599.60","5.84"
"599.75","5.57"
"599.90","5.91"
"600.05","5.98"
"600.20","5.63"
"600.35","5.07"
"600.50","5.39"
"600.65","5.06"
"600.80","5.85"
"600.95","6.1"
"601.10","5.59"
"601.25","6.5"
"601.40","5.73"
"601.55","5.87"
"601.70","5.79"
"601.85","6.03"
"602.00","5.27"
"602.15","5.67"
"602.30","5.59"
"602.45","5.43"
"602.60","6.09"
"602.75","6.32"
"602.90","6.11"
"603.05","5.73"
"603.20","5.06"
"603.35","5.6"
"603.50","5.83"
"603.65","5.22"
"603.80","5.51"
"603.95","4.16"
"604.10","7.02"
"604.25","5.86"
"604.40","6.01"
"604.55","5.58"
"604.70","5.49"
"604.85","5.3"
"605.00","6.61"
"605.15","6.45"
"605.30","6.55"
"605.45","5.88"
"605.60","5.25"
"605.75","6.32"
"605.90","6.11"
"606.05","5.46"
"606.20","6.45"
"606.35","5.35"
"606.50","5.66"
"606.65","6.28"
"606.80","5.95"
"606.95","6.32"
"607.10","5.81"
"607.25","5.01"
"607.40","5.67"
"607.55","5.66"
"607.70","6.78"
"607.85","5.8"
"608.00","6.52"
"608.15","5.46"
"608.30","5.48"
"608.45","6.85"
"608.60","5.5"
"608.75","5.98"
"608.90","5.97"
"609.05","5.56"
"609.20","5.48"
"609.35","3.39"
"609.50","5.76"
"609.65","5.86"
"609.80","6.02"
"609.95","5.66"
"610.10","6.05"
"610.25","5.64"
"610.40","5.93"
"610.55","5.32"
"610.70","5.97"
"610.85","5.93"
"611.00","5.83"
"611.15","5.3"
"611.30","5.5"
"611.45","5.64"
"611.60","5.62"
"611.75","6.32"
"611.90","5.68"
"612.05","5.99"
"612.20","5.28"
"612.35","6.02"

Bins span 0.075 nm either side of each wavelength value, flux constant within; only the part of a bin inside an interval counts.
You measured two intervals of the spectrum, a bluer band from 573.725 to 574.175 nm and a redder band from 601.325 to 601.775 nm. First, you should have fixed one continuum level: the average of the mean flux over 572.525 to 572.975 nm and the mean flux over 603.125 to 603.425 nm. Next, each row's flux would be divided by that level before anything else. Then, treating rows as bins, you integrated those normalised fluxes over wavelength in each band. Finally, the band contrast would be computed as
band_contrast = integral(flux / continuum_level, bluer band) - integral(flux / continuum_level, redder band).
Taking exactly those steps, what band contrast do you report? 0.0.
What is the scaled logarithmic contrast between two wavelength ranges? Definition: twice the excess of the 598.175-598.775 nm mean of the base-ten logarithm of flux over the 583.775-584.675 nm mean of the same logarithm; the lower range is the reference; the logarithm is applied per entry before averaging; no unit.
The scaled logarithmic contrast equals -0.027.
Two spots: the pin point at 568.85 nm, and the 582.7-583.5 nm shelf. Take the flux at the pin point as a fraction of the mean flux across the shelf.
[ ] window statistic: 0.84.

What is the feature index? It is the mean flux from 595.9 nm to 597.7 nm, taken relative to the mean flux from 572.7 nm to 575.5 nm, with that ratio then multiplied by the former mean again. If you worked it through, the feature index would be 6.0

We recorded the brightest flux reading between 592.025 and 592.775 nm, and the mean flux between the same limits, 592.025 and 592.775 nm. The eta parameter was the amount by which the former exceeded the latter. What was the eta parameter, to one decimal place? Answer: 0.2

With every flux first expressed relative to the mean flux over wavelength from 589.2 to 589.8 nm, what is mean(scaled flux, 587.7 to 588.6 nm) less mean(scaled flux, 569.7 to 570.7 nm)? -0.11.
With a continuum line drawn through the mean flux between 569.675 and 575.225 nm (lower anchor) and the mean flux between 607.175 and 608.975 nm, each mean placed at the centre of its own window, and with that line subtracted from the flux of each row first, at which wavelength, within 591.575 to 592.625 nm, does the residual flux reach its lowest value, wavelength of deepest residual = 591.65 nm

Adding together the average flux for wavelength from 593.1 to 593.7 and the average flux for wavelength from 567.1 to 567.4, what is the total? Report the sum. 11.3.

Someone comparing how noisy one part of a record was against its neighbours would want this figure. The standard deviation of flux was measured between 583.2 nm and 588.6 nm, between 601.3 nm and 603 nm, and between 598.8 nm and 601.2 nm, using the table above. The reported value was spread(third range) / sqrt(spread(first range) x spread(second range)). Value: 0.83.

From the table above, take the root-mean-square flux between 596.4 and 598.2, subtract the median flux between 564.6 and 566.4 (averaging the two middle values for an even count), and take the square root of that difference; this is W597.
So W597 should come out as 0.63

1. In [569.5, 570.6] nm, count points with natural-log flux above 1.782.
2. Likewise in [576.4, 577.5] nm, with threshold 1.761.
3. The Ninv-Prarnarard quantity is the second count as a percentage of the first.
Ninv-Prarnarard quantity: 300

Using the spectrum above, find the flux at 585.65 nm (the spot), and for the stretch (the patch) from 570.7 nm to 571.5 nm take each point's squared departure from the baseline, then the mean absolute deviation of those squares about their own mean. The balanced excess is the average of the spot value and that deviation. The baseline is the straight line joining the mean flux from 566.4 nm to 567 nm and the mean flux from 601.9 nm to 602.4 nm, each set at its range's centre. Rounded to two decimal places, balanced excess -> 3.43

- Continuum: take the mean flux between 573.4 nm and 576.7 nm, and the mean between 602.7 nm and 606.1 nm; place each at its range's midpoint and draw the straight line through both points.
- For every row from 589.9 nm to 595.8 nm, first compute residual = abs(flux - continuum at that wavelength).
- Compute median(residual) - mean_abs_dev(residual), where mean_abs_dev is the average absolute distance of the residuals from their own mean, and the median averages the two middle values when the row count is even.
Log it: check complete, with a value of 0.11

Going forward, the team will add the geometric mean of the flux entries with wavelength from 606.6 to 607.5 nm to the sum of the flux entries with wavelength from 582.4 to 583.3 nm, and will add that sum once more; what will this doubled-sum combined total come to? 79.1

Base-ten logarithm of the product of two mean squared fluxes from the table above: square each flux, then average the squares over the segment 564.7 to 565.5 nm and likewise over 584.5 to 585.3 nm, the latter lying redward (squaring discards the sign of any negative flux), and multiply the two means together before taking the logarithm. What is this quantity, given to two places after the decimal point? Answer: 3.00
